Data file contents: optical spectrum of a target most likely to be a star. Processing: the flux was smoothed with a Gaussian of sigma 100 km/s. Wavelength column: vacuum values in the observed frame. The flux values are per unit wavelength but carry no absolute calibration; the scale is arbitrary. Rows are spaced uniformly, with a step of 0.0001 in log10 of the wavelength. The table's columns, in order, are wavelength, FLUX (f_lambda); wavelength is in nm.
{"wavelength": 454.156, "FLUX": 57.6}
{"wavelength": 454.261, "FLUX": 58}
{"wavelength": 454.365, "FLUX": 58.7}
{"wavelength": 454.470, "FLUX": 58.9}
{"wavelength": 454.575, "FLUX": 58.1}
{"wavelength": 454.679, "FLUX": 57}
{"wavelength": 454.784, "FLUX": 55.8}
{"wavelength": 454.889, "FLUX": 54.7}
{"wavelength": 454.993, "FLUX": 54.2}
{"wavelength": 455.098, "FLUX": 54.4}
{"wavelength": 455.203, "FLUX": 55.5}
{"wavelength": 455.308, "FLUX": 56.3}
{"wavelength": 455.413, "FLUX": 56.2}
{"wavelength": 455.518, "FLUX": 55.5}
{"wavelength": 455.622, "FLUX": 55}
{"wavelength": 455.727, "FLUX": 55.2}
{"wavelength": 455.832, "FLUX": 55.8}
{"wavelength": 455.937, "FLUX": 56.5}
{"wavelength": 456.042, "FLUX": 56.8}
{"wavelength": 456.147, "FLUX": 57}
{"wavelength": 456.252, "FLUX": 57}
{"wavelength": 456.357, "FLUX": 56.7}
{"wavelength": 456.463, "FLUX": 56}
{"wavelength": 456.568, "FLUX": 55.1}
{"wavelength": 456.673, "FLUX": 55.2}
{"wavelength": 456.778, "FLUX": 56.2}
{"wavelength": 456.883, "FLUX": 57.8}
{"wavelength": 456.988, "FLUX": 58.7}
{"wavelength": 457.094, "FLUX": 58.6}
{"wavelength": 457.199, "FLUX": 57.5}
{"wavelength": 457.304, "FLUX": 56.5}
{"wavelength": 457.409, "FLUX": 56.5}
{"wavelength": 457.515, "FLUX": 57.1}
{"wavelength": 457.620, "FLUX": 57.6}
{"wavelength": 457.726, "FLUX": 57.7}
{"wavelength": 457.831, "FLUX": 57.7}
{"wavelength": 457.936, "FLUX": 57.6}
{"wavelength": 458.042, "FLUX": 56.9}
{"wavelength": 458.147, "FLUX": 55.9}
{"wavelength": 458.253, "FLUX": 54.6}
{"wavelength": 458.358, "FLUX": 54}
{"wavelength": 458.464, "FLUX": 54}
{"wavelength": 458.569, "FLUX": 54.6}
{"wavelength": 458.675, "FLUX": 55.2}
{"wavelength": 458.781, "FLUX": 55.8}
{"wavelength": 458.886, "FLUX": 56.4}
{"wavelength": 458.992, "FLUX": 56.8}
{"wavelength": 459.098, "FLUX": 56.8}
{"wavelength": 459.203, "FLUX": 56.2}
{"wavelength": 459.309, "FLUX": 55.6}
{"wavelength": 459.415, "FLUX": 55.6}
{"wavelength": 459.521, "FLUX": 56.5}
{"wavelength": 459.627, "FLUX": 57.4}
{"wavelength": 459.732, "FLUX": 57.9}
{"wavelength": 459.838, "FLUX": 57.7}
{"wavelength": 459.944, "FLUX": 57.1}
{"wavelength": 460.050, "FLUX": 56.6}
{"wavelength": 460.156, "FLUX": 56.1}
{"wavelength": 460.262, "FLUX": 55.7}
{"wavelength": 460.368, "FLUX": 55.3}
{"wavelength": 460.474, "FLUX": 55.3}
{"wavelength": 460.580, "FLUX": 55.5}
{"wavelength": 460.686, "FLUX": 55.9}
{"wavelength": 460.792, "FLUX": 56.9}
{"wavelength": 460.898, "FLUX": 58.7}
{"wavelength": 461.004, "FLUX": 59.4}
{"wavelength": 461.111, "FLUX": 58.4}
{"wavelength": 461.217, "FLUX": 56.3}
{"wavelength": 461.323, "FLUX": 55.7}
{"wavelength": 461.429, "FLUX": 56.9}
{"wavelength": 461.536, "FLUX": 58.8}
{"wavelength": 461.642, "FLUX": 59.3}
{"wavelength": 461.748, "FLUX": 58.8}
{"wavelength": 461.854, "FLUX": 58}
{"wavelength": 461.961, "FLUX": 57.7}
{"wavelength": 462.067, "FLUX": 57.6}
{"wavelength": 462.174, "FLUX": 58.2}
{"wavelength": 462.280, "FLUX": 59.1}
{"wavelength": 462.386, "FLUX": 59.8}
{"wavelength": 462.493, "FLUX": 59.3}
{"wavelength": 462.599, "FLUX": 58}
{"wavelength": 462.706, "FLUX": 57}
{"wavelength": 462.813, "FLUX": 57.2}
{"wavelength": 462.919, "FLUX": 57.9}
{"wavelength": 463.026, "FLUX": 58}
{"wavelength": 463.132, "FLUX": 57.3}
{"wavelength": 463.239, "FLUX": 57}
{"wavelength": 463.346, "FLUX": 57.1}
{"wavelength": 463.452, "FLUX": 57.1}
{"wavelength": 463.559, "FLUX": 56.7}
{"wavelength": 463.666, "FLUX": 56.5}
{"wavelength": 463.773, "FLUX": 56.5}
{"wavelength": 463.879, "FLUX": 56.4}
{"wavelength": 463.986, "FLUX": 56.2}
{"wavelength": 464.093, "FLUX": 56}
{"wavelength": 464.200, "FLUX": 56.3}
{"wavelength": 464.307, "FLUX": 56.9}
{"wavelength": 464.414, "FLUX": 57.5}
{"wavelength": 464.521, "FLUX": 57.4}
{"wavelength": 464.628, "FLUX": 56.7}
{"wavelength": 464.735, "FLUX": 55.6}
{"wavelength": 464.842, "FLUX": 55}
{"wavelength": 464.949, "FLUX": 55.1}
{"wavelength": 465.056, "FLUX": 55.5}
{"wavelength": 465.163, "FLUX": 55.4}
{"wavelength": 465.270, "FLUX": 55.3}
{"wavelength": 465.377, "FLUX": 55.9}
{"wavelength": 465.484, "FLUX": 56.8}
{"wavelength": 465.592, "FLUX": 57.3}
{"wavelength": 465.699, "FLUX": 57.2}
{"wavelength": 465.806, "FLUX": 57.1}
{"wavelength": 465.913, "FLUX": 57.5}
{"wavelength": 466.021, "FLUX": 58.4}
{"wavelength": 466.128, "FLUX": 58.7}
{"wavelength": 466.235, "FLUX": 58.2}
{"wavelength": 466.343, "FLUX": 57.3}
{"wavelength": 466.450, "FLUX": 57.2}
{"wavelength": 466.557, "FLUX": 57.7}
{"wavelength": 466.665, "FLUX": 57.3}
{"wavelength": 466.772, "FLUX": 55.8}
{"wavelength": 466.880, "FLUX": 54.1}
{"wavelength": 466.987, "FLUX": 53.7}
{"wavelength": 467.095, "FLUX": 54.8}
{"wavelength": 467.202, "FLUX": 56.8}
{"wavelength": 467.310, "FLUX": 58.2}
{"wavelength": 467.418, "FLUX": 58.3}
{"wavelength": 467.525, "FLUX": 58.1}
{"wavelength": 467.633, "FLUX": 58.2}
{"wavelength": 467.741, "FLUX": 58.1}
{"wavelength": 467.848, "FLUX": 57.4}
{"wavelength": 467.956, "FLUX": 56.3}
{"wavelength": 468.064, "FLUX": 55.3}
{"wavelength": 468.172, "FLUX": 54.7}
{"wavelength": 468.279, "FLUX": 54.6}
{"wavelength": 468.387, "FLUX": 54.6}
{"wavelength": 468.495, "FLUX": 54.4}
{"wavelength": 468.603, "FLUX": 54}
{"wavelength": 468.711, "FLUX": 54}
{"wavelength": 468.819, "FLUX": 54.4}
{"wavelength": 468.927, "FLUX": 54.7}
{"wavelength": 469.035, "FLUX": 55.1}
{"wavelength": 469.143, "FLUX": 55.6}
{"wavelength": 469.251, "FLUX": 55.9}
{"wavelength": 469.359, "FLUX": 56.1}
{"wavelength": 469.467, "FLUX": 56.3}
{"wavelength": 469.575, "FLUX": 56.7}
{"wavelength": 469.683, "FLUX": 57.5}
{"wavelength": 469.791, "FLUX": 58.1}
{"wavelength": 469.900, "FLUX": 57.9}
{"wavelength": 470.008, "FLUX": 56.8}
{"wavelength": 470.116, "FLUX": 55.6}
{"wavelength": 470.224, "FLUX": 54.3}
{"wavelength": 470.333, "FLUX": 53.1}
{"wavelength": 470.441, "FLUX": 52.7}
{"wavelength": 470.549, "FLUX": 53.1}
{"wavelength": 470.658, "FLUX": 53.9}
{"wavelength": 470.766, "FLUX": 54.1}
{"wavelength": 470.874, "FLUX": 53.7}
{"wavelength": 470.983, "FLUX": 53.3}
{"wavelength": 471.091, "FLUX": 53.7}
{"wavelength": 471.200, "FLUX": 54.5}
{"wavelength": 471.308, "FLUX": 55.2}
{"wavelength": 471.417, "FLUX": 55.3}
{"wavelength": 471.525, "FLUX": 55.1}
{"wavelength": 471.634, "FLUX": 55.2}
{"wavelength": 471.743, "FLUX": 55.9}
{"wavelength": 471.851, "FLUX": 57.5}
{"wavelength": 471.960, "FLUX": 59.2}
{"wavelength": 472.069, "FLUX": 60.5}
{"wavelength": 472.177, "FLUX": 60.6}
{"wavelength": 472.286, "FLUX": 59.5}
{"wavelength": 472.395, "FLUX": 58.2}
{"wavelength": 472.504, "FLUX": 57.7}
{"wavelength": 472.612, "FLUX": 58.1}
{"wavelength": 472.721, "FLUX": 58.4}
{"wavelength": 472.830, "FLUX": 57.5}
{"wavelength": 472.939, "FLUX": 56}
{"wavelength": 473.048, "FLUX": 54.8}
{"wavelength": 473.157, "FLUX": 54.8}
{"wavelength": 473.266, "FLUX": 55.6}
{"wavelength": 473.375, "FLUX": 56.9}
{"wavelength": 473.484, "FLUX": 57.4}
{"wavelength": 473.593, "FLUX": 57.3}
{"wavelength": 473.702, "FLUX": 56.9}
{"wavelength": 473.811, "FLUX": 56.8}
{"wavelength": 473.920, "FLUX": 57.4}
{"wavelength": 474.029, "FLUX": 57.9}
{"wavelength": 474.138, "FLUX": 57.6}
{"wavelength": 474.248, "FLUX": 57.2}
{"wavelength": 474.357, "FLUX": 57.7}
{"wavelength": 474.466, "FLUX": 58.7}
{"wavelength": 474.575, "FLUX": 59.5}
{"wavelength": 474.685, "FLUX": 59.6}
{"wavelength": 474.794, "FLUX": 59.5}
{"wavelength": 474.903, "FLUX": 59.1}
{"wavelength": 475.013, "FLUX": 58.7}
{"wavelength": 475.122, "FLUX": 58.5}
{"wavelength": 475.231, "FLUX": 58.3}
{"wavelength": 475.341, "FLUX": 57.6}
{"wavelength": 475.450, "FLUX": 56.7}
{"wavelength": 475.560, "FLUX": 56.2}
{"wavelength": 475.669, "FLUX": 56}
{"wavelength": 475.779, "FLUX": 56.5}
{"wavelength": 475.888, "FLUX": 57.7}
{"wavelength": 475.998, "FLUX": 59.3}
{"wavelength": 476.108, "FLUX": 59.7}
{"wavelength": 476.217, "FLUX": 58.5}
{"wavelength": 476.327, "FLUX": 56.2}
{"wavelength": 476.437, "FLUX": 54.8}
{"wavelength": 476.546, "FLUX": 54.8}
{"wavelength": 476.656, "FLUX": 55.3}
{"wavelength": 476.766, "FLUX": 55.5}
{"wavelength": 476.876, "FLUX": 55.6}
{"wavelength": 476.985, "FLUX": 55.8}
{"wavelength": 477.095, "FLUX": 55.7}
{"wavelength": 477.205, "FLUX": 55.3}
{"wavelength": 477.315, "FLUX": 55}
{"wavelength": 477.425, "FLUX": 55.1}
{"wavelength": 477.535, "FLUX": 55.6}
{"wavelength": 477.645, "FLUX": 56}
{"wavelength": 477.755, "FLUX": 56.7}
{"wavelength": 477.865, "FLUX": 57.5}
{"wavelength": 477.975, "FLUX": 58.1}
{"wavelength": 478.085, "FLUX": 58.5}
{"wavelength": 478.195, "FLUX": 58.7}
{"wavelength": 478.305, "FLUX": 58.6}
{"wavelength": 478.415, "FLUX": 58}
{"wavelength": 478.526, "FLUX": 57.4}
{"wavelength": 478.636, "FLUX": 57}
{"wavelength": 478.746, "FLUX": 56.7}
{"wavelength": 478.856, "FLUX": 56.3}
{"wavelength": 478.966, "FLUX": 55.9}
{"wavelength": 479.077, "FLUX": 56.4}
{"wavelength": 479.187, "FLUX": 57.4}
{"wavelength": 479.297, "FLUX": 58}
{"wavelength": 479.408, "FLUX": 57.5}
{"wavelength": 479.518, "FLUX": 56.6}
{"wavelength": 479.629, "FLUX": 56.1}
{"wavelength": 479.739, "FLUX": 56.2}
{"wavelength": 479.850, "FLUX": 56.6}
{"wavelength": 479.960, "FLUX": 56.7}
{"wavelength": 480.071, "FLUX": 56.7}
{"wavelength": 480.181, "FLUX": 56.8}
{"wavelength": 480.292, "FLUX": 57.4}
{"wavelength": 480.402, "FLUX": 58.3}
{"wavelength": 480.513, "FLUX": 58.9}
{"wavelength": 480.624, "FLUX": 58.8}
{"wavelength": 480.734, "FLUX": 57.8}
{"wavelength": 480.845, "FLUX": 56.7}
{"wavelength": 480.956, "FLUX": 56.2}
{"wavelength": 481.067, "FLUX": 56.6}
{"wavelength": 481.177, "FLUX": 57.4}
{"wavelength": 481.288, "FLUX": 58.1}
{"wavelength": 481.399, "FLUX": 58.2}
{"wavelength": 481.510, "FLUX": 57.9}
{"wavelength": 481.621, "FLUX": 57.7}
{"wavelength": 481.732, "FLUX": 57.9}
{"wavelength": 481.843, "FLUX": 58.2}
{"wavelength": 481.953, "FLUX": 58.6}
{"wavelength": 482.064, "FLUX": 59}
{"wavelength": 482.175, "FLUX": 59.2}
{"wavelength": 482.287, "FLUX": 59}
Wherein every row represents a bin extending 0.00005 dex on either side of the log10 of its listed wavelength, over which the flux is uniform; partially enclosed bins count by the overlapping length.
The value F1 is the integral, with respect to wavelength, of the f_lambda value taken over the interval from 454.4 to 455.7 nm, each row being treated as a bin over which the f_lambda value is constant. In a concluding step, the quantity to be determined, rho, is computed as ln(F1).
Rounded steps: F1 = 72.8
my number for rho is 4.288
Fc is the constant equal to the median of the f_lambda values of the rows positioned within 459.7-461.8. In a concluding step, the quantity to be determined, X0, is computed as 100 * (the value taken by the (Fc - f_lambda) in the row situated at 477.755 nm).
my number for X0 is 20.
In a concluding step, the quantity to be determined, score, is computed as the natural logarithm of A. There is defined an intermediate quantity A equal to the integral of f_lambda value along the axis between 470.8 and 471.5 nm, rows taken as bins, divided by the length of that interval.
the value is 4.00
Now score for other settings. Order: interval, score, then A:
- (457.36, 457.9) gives 4.05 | 57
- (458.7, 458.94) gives 4.03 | 56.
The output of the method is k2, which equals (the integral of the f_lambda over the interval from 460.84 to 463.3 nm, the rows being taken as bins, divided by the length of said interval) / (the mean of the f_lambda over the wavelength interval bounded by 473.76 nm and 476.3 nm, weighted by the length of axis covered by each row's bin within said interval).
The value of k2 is 1.00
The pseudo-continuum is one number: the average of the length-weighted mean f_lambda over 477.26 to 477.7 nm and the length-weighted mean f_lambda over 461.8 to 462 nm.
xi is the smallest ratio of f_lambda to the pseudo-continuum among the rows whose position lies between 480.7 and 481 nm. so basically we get 0.99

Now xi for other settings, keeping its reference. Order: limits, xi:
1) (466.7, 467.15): 0.95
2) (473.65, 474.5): 1.00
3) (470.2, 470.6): 0.93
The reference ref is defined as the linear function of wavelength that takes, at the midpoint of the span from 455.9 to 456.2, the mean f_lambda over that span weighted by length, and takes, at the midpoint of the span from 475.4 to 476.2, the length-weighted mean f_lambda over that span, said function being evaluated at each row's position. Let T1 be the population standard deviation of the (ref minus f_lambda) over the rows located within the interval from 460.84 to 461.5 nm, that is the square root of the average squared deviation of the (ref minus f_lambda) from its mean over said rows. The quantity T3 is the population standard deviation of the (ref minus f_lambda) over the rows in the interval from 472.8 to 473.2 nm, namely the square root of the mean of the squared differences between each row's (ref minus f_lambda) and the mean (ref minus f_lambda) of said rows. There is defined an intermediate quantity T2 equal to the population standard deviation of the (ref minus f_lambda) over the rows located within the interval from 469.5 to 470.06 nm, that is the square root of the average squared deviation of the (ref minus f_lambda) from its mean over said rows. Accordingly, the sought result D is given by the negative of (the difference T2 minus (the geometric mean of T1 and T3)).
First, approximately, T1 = 1.4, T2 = 0.6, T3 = 1.11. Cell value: 0.7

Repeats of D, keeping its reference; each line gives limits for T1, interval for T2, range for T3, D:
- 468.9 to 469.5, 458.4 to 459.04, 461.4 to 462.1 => -0.3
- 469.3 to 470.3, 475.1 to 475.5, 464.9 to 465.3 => -0.3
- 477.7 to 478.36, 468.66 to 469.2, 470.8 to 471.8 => 0.2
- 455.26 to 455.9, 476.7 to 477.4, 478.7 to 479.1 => 0.1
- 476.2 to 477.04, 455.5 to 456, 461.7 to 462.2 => 0.2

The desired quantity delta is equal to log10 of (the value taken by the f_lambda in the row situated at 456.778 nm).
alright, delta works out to 1.75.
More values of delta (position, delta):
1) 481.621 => 1.76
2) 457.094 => 1.77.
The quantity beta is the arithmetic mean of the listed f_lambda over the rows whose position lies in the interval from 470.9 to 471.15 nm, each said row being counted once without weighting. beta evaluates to 53.5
